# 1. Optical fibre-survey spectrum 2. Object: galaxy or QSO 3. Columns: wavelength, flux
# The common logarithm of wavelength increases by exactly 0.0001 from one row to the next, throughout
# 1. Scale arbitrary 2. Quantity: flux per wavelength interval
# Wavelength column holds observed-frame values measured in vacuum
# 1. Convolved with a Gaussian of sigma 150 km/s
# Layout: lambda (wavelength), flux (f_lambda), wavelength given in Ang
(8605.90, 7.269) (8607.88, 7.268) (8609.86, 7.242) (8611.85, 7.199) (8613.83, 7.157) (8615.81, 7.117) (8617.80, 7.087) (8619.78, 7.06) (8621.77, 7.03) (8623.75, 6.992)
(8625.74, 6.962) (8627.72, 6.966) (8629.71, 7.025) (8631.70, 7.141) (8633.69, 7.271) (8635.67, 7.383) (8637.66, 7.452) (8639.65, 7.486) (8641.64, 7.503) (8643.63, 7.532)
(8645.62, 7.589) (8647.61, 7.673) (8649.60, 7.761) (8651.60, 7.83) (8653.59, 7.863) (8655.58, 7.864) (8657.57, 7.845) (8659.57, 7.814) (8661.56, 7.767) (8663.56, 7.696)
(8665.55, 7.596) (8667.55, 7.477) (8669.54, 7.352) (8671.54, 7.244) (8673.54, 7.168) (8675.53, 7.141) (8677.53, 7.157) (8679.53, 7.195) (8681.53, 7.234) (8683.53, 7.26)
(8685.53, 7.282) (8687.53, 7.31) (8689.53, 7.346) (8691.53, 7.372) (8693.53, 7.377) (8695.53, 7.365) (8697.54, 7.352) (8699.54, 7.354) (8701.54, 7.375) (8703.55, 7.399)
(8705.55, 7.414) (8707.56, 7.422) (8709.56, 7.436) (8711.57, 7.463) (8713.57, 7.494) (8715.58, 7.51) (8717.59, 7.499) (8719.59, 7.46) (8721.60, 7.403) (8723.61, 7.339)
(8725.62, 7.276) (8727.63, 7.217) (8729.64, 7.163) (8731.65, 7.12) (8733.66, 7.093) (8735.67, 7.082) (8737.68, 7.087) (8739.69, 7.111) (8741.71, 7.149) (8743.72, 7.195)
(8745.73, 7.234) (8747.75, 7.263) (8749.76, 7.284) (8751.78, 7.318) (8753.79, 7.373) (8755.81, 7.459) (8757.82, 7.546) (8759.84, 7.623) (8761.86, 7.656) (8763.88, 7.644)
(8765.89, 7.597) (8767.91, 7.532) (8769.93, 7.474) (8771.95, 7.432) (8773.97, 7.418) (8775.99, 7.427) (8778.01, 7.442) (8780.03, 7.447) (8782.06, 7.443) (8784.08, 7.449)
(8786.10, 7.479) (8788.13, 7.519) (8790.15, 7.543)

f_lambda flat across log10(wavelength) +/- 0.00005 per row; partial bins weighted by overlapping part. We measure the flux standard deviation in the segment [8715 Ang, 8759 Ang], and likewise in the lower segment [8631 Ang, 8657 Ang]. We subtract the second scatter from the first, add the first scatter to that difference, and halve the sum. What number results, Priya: 0.04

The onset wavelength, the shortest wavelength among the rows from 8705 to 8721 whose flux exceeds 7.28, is 8705.55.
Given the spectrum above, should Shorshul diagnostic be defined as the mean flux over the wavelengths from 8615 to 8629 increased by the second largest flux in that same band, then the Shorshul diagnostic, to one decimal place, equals 14.1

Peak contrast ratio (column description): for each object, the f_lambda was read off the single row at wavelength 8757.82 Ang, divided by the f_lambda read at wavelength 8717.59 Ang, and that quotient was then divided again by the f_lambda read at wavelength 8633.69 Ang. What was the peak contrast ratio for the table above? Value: 0.138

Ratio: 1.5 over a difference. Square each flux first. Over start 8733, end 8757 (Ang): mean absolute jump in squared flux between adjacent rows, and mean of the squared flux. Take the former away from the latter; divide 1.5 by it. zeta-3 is 0.0290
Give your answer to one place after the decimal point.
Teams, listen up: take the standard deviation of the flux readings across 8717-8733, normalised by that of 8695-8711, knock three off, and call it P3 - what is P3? 1.3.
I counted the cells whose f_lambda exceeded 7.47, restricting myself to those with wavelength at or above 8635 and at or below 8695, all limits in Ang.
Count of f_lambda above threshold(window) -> 15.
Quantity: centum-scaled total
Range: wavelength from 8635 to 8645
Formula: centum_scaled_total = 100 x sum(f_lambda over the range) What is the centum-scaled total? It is 3736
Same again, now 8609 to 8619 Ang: 3580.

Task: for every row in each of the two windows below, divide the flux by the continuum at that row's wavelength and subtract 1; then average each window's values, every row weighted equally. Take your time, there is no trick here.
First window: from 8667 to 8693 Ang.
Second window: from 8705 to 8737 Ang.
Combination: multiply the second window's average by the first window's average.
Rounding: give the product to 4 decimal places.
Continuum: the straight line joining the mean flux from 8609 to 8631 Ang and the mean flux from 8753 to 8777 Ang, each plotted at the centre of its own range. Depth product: 0.0000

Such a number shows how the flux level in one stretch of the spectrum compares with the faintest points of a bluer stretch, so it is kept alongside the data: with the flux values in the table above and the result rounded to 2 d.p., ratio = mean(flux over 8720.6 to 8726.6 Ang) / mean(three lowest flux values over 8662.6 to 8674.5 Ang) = 1.01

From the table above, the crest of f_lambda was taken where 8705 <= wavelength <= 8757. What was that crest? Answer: 7.51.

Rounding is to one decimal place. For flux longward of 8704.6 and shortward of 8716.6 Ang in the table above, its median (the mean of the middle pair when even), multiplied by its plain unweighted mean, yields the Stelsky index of 55.5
